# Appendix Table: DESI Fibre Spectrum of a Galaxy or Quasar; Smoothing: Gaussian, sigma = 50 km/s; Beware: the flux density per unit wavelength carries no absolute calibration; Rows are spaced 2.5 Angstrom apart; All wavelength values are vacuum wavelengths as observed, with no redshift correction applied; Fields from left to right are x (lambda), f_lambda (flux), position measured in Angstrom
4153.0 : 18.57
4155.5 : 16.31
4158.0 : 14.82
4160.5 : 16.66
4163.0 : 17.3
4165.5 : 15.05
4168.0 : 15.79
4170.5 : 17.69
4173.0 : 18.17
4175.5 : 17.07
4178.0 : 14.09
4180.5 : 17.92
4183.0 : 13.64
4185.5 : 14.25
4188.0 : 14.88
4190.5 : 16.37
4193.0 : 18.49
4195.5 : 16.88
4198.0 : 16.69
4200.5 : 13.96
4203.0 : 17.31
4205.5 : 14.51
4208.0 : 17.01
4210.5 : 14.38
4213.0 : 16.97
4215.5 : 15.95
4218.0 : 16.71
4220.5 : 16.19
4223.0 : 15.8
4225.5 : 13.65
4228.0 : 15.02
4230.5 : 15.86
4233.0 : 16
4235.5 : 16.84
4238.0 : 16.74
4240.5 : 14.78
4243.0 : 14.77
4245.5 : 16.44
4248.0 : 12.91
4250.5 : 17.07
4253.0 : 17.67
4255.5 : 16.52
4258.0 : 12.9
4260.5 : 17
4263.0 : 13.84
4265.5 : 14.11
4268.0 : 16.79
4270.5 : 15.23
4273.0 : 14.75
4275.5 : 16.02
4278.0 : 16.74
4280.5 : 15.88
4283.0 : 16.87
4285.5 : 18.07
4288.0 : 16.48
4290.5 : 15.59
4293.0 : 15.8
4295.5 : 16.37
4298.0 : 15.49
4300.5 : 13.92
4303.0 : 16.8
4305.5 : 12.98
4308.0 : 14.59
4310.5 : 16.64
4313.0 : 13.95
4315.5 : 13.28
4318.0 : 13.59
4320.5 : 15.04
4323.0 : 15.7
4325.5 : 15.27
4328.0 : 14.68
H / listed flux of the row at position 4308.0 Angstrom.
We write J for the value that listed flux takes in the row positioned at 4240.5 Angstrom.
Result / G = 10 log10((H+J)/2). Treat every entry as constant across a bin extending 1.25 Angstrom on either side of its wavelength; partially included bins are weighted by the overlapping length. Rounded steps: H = 14.59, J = 14.78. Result 11.7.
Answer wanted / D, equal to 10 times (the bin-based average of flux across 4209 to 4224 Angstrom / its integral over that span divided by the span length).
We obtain 160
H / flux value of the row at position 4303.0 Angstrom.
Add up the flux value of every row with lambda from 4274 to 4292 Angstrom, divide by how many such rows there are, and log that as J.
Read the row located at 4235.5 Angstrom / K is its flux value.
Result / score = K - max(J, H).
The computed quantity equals 0.0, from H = 16.8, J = 16.5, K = 16.84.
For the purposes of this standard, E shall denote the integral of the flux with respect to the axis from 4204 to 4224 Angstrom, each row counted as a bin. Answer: 319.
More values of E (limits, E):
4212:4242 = 476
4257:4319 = 953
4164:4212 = 769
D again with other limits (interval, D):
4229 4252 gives 157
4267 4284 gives 160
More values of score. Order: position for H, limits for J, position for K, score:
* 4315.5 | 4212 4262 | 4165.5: -0.7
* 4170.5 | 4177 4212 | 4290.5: -2.1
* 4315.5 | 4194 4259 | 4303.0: 1.0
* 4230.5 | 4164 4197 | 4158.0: -1.4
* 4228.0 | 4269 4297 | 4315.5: -2.9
